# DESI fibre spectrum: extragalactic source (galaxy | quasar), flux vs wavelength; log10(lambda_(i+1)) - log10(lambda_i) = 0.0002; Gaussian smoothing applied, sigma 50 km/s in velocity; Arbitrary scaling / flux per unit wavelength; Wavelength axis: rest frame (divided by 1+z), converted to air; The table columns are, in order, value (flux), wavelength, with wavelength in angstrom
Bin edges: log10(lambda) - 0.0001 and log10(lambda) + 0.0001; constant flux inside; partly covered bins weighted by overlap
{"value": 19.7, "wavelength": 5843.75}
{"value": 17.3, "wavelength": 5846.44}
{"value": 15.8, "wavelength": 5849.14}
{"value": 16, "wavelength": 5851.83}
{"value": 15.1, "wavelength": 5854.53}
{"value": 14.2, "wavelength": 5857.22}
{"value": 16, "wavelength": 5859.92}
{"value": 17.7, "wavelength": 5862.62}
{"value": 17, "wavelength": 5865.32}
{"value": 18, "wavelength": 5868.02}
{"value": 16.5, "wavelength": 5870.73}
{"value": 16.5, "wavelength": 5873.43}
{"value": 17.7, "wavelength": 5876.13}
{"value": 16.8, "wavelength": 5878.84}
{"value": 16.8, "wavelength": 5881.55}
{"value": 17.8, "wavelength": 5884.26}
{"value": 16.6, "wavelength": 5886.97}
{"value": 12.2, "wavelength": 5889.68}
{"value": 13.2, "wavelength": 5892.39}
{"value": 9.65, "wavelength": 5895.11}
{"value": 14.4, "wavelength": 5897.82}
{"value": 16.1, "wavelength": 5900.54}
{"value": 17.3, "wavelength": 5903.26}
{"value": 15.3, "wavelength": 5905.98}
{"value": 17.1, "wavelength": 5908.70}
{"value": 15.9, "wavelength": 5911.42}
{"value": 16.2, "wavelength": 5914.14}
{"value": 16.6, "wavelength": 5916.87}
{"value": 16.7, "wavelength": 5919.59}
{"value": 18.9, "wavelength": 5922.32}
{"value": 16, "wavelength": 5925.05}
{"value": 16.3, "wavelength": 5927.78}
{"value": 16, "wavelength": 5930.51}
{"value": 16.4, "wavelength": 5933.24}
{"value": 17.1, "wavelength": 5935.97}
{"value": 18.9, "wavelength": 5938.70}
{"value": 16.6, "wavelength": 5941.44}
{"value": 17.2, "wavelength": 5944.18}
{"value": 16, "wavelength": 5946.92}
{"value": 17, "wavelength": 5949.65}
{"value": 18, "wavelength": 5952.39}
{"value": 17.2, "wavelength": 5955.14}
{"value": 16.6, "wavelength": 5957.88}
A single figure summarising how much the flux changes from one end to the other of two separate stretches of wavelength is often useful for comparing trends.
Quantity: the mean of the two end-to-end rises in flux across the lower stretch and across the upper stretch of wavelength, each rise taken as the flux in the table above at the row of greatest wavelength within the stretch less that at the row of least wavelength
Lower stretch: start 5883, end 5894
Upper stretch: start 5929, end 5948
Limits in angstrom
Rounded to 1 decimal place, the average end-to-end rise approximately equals -2.3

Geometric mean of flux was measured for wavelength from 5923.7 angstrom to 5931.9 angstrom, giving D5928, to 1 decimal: 16.1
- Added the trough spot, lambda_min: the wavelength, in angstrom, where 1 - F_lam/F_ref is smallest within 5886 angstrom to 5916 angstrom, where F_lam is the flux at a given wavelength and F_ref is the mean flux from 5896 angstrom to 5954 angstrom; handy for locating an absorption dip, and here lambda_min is 5903.26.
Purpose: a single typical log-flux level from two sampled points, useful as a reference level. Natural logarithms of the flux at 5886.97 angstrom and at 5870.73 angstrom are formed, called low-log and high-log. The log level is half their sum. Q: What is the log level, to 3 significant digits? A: 2.81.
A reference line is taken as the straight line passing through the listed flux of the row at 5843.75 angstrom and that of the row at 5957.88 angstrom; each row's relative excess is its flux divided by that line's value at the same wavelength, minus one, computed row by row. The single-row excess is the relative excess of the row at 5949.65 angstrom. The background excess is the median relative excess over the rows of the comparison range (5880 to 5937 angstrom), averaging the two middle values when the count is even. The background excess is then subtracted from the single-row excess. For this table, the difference 0.10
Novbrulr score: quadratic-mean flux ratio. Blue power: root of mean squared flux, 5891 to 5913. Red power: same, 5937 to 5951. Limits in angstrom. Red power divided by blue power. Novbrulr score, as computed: 1.14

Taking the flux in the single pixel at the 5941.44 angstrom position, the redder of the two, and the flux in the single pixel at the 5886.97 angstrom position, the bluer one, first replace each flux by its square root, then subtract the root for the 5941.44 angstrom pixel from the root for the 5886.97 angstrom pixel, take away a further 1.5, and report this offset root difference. -1.50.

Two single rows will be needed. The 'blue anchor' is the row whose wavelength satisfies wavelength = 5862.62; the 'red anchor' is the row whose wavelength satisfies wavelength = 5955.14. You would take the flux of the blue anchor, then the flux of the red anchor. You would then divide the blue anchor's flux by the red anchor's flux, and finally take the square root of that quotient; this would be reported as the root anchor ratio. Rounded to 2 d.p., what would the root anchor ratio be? 1.01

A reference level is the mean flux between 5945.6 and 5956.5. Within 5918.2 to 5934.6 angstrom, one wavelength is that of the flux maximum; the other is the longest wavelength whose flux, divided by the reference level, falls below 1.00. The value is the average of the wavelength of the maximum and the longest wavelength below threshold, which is 5927.8 angstrom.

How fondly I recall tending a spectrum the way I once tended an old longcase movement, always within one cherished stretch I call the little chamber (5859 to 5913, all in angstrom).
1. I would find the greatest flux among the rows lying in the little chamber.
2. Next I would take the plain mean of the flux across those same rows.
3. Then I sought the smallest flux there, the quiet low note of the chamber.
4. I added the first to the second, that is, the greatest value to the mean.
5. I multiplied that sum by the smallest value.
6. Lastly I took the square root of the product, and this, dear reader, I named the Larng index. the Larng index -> 18.1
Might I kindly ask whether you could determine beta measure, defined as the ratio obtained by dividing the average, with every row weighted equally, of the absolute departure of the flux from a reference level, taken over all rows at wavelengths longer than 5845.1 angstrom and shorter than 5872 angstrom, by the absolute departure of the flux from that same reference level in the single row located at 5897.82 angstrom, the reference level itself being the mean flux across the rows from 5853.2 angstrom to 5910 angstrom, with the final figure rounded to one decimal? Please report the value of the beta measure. 0.7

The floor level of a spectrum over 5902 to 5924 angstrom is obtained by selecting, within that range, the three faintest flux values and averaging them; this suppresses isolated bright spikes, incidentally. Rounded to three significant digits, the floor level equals 15.8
